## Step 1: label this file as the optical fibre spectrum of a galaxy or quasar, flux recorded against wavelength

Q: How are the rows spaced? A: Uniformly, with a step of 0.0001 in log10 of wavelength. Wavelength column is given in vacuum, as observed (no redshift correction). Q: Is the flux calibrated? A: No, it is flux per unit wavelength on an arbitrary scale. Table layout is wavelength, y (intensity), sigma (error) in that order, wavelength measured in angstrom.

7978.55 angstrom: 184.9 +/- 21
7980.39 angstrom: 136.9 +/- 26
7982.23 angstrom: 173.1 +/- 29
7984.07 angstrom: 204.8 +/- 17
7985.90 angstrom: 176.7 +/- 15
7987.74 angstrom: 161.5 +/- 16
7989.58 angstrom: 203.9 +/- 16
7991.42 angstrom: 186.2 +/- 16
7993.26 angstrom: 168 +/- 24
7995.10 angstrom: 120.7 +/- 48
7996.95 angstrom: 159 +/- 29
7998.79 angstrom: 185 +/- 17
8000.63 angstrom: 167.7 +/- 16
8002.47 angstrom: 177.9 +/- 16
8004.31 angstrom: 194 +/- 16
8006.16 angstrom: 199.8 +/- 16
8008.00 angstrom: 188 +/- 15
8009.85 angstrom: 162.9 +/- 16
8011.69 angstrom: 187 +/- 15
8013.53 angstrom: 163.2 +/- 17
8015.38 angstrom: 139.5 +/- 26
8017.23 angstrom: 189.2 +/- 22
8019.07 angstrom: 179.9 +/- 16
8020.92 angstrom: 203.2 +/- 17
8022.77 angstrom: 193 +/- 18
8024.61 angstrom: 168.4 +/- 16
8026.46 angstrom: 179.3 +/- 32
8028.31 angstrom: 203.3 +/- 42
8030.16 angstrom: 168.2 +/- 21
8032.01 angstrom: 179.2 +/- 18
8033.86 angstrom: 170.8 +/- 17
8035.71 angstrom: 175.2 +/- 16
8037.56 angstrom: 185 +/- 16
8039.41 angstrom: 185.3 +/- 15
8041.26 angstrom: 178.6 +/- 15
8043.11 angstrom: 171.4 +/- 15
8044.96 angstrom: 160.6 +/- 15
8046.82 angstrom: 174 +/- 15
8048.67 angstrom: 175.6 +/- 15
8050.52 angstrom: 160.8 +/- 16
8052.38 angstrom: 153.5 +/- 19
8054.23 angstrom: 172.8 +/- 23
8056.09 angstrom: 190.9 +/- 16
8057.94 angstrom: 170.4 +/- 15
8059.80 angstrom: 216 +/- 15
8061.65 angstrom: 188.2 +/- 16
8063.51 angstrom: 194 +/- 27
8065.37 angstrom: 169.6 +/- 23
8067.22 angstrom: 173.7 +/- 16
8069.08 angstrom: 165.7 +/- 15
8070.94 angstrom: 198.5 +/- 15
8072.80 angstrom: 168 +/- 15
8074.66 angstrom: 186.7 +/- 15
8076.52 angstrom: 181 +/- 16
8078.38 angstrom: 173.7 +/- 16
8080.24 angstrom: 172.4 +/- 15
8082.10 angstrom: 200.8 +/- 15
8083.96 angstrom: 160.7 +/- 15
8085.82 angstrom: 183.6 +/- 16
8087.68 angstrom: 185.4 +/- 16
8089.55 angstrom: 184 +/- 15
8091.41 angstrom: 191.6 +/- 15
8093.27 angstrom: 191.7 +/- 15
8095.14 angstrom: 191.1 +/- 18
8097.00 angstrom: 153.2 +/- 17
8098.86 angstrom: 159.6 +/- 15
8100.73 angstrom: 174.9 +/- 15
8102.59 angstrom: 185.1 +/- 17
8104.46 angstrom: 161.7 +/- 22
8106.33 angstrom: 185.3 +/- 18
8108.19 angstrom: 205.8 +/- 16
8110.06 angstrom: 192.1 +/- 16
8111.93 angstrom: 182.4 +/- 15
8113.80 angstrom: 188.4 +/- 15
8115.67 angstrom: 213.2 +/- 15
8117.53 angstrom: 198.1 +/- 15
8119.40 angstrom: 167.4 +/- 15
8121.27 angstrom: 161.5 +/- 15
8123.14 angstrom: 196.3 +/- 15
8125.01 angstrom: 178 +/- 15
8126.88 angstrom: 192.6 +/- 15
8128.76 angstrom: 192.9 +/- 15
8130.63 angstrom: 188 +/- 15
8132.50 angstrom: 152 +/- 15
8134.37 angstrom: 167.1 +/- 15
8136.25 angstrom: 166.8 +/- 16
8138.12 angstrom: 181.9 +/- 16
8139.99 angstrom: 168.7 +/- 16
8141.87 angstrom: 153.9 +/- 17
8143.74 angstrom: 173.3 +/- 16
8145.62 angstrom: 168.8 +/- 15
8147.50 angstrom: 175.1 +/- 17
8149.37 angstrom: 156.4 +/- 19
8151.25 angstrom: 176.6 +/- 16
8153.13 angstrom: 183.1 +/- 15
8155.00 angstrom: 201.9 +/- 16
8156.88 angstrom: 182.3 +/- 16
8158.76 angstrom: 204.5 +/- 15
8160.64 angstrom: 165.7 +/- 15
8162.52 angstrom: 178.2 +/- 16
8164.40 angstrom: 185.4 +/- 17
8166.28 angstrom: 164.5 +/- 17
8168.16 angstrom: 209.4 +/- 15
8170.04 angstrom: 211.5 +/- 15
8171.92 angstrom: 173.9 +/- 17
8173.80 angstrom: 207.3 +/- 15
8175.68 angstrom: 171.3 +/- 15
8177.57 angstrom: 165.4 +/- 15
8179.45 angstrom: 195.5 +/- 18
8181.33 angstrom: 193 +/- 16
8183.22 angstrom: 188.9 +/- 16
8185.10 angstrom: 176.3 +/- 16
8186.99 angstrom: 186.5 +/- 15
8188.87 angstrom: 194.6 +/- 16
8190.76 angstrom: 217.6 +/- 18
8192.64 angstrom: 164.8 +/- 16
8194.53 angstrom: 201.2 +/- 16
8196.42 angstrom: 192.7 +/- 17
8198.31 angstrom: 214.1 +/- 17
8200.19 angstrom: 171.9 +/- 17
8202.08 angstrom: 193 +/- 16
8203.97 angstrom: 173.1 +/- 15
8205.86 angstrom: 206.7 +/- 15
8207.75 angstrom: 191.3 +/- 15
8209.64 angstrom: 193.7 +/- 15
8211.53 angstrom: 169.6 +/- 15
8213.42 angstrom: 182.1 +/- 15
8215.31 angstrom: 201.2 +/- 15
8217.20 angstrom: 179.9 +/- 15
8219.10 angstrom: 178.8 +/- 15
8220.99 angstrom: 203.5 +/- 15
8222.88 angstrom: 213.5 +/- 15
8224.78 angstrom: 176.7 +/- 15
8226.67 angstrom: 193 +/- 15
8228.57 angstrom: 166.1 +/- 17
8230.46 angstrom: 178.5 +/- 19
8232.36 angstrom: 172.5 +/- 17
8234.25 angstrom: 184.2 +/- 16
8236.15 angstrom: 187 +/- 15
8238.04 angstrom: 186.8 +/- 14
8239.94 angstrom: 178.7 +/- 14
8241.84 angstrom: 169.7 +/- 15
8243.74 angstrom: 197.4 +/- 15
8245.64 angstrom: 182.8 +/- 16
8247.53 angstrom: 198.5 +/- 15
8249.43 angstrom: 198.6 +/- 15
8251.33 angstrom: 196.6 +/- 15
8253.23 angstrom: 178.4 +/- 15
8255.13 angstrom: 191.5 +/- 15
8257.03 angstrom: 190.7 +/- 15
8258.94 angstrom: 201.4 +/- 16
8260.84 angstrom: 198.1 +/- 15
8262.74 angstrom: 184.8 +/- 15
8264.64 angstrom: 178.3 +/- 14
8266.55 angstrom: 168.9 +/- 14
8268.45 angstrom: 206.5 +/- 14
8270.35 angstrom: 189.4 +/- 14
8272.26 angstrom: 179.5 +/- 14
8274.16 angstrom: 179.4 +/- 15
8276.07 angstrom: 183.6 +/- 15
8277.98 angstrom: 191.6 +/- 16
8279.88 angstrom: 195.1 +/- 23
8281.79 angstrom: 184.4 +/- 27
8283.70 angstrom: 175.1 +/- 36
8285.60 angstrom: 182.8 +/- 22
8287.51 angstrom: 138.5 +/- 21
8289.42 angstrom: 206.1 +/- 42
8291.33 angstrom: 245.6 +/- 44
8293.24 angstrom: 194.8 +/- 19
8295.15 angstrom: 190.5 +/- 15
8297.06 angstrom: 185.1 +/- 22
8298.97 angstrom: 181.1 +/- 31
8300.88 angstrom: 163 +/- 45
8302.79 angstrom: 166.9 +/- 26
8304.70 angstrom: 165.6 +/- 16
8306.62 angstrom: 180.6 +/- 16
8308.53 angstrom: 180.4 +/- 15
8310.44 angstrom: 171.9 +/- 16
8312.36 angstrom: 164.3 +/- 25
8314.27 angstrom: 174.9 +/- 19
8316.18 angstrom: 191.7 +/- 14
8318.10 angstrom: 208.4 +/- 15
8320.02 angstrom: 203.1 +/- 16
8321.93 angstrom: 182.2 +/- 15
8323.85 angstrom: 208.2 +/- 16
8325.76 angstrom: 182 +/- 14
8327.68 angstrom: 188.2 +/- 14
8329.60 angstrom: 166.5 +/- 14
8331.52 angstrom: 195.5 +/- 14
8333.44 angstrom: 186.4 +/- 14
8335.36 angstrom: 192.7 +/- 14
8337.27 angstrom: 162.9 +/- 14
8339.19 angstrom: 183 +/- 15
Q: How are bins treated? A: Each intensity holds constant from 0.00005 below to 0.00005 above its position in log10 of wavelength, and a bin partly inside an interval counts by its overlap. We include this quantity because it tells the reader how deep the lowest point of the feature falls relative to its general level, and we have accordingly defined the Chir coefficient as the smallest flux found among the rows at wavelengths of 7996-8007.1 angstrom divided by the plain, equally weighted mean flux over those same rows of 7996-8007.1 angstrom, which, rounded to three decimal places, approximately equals 0.881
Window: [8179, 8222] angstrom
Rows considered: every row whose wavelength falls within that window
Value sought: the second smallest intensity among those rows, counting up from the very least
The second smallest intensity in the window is 169.6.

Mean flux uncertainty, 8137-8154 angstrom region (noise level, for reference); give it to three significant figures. 16.3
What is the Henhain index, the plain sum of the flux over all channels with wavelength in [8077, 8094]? 1644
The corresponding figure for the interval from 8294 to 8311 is 1585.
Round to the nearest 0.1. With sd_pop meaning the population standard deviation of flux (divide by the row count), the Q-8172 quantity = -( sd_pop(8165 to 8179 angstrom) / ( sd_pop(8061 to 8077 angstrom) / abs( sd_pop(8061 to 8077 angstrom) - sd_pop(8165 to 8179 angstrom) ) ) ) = -16.4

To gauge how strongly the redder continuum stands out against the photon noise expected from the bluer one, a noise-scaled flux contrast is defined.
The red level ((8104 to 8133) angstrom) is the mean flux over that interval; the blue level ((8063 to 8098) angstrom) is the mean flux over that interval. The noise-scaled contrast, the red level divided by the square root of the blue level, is 13.8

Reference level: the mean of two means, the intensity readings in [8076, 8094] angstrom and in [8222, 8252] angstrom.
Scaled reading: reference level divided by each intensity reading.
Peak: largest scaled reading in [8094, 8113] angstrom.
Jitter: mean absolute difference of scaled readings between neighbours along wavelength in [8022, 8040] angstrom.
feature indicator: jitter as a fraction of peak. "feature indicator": 0.066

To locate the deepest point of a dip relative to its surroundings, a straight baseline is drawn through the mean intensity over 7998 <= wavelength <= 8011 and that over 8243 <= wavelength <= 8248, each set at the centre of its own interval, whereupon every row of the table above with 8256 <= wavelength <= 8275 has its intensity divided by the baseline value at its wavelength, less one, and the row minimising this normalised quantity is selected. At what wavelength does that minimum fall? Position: 8266.55 angstrom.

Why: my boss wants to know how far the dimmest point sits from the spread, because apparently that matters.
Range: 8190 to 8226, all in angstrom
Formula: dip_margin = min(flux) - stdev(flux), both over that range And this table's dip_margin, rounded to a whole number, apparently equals 149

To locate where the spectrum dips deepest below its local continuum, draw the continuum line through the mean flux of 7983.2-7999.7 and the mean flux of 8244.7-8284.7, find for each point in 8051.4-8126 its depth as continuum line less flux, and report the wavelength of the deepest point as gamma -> 8097.00 angstrom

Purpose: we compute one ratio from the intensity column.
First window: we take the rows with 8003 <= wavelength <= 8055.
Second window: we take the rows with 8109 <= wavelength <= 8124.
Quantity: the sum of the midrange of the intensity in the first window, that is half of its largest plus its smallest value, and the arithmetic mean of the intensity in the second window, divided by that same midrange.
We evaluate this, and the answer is 2.09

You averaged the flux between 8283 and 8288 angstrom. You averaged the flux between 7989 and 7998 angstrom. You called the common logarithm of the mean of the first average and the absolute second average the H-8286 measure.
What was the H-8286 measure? 2.22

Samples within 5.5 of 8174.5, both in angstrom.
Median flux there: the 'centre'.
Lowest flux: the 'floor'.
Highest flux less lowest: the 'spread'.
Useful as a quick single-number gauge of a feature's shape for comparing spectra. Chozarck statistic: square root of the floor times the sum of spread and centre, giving 195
